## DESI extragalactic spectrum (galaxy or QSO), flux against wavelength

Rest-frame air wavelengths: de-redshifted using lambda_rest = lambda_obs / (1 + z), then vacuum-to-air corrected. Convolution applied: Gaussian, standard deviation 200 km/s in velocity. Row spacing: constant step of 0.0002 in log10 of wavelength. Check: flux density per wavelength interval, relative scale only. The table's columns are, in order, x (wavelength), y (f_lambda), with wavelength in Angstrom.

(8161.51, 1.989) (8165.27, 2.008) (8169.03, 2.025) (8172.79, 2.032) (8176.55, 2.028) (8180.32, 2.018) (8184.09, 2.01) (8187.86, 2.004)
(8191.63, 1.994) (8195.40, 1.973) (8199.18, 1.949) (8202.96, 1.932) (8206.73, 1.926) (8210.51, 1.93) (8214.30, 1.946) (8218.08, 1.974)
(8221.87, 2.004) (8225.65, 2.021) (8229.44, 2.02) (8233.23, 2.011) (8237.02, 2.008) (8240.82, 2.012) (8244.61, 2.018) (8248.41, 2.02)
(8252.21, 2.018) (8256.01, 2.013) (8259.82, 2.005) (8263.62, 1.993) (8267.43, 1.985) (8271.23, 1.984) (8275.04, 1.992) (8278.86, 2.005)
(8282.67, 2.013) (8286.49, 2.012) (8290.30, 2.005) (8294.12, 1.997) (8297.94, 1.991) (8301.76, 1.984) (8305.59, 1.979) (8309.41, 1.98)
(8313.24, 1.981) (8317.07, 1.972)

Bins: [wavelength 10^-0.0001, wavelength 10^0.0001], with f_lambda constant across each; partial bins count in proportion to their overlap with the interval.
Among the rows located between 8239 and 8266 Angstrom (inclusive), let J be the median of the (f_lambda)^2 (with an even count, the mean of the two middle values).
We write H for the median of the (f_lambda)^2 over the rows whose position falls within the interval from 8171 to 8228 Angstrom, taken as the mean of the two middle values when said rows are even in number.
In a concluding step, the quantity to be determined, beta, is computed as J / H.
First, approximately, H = 3.98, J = 4.05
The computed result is 1.02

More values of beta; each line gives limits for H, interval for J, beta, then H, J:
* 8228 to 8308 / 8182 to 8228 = 0.97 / 4.02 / 3.89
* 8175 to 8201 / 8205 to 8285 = 1.00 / 4.02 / 4.02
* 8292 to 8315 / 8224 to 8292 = 1.03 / 3.93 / 4.05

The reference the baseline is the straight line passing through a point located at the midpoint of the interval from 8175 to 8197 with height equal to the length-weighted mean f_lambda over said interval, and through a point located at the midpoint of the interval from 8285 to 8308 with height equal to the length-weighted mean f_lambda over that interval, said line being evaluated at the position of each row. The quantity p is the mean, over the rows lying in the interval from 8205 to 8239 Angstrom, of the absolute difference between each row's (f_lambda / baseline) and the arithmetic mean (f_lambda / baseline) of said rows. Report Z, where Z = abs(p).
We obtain 0.017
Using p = 0.0173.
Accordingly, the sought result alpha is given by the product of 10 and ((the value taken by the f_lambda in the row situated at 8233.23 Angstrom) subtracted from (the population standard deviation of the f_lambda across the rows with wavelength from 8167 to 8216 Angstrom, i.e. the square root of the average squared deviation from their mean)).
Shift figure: -19.7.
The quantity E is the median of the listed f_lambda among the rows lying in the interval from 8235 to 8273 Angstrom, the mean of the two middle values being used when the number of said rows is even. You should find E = 2.01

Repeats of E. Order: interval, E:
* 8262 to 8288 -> 1.99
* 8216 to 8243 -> 2.01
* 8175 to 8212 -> 1.98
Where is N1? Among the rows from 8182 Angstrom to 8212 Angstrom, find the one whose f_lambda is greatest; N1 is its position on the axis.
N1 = 8184.09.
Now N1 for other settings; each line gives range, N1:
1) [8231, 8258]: 8248.41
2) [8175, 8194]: 8176.55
